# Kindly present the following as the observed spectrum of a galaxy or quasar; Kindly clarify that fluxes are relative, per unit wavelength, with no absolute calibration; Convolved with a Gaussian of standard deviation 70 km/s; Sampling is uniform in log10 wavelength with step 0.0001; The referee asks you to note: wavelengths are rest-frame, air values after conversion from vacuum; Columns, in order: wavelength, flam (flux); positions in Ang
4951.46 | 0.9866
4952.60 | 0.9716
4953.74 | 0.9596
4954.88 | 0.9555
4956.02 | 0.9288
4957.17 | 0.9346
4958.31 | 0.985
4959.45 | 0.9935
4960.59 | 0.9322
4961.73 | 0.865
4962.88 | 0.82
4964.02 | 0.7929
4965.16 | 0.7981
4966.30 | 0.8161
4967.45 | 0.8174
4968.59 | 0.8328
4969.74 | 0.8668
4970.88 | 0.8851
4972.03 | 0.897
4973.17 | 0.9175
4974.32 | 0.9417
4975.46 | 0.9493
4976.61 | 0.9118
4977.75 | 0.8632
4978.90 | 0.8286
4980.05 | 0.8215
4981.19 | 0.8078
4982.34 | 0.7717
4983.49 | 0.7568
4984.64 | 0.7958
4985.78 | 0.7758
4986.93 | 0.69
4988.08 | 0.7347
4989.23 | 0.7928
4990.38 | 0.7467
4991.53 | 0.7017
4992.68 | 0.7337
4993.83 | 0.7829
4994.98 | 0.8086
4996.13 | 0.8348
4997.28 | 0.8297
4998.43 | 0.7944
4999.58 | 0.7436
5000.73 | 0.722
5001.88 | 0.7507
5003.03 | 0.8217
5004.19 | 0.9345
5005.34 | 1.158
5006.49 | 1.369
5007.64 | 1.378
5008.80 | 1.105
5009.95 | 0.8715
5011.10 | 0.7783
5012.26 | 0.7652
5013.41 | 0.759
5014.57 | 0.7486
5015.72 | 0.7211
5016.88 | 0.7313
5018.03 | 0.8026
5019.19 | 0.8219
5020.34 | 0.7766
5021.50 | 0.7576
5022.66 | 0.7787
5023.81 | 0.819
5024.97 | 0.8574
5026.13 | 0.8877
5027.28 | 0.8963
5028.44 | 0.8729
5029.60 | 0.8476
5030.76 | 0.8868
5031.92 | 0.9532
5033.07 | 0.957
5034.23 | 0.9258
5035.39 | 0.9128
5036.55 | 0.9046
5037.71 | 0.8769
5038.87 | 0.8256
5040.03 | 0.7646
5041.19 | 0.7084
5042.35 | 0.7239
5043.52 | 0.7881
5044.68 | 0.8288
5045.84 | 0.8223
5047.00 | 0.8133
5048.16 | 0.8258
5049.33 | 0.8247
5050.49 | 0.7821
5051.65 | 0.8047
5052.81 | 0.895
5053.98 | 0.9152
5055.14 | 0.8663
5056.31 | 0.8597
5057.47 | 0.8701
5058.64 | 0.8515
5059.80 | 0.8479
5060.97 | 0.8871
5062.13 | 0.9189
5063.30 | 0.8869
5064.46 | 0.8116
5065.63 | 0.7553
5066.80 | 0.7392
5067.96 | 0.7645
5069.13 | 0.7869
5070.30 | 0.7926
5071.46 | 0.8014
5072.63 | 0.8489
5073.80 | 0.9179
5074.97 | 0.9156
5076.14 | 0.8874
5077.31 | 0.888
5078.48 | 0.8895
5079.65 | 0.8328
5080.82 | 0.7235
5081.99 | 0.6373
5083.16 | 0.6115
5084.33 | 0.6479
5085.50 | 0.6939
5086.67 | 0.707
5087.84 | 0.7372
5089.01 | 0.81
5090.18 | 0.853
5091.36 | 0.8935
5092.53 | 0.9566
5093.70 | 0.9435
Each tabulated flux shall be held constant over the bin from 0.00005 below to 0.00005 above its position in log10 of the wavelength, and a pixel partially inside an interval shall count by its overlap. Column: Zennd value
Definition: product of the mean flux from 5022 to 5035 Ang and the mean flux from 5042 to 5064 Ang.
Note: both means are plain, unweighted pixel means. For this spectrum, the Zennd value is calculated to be 0.74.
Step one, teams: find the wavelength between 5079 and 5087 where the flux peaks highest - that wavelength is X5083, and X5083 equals 5079.65 Ang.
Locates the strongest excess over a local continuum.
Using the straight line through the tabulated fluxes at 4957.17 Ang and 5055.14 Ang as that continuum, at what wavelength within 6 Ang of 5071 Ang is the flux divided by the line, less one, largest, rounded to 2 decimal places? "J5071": 5073.80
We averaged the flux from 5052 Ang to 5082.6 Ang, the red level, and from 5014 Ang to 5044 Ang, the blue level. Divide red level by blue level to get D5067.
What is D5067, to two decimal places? 1.01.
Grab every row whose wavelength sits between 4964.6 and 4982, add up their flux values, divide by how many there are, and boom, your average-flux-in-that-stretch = 0.86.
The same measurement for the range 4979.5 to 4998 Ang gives 0.77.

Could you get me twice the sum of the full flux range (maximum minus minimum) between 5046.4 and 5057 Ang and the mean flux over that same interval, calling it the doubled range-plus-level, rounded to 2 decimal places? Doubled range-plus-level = 1.95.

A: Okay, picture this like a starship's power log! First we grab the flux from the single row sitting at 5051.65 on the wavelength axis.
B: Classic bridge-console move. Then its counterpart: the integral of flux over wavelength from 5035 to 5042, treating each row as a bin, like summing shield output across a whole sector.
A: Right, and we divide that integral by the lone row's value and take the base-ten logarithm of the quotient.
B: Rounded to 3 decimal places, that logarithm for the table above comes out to 0.857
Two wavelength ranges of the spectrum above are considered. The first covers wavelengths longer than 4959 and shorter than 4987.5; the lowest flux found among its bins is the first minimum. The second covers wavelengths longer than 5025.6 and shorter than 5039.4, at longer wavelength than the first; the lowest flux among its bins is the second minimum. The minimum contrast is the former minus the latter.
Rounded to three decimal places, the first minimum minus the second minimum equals -0.136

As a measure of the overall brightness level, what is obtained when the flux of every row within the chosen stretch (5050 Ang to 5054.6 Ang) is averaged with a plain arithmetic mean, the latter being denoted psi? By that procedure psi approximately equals 0.85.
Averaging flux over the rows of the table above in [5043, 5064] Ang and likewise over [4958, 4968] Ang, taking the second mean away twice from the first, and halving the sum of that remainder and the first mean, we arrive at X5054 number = -0.02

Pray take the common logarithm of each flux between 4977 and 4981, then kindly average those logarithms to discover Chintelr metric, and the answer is -0.08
